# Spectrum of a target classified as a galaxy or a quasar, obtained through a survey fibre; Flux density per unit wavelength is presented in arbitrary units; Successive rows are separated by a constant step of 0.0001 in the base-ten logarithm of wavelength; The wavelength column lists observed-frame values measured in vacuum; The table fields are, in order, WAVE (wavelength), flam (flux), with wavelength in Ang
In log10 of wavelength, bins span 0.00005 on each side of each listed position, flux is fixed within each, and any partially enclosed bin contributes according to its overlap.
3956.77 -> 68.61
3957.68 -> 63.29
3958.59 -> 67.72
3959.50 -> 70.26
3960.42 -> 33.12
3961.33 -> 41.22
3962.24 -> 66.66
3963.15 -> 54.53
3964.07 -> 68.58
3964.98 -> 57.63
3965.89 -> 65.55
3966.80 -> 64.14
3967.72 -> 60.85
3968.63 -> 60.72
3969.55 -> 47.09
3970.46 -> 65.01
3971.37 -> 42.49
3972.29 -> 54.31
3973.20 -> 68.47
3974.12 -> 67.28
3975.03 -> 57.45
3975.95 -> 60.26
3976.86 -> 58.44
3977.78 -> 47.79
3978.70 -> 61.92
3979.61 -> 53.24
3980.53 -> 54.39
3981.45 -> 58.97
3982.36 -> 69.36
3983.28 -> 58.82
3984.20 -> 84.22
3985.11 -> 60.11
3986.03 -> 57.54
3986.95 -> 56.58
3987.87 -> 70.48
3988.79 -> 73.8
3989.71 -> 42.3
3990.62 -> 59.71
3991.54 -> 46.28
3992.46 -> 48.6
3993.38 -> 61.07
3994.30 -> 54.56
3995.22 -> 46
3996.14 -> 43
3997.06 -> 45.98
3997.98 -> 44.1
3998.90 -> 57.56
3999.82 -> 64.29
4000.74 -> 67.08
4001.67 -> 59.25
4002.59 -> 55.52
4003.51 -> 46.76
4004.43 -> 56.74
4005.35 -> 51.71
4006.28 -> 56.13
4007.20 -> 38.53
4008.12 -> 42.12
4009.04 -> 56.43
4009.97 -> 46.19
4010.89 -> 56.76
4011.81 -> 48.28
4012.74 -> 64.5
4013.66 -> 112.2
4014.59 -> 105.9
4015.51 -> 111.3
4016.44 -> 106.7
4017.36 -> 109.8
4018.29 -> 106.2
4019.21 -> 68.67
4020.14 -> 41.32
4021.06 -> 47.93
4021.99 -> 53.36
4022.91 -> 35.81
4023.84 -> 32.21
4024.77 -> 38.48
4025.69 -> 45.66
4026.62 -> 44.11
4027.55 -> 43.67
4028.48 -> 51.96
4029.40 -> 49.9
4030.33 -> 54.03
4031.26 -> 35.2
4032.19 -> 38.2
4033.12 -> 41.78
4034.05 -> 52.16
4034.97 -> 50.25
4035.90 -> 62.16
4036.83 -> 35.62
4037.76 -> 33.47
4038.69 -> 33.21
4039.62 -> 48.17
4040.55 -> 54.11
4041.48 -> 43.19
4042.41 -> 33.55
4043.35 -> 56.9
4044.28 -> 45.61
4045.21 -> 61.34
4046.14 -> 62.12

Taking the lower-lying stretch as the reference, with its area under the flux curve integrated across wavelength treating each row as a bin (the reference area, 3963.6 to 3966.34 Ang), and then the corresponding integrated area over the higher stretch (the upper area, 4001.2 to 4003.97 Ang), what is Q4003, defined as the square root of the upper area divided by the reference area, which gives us 0.92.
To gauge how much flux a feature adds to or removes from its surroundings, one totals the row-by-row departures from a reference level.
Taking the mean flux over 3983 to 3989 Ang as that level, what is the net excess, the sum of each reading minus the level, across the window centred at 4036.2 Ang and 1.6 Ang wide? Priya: -34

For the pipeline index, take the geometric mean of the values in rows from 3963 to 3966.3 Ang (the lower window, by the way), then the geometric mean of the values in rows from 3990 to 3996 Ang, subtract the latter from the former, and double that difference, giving 18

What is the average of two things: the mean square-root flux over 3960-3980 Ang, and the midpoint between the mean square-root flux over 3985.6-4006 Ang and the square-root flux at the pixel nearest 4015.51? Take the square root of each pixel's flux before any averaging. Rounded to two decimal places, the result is 8.25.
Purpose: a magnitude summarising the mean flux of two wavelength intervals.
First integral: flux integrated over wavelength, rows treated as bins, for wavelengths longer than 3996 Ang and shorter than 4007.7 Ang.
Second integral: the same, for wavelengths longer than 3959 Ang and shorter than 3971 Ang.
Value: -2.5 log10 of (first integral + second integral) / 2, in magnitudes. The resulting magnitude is -7.05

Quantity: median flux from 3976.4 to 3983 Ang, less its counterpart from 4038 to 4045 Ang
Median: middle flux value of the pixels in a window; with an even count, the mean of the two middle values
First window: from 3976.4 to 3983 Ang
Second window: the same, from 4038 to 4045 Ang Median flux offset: 13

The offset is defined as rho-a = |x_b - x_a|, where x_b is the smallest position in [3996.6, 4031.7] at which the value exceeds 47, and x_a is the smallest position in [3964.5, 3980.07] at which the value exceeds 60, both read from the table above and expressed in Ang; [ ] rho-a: 33.0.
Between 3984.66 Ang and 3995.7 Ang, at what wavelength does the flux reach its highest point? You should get 3988.79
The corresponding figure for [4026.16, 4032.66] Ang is 4030.33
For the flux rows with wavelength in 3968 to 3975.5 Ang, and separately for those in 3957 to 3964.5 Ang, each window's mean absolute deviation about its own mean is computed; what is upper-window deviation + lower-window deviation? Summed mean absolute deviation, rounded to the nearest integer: 19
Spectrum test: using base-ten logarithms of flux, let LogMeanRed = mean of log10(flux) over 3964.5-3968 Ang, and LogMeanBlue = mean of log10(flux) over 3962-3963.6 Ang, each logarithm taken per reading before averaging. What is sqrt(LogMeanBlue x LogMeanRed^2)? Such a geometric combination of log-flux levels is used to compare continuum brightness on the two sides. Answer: 2.39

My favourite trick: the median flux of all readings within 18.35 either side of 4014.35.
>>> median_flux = 51.8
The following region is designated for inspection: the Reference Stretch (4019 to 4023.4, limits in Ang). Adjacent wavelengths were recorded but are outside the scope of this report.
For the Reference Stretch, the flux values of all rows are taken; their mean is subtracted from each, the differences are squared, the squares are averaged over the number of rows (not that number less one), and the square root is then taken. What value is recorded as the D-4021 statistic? 11.3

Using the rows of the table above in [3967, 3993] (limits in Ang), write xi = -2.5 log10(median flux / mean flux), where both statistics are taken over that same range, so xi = 0.00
